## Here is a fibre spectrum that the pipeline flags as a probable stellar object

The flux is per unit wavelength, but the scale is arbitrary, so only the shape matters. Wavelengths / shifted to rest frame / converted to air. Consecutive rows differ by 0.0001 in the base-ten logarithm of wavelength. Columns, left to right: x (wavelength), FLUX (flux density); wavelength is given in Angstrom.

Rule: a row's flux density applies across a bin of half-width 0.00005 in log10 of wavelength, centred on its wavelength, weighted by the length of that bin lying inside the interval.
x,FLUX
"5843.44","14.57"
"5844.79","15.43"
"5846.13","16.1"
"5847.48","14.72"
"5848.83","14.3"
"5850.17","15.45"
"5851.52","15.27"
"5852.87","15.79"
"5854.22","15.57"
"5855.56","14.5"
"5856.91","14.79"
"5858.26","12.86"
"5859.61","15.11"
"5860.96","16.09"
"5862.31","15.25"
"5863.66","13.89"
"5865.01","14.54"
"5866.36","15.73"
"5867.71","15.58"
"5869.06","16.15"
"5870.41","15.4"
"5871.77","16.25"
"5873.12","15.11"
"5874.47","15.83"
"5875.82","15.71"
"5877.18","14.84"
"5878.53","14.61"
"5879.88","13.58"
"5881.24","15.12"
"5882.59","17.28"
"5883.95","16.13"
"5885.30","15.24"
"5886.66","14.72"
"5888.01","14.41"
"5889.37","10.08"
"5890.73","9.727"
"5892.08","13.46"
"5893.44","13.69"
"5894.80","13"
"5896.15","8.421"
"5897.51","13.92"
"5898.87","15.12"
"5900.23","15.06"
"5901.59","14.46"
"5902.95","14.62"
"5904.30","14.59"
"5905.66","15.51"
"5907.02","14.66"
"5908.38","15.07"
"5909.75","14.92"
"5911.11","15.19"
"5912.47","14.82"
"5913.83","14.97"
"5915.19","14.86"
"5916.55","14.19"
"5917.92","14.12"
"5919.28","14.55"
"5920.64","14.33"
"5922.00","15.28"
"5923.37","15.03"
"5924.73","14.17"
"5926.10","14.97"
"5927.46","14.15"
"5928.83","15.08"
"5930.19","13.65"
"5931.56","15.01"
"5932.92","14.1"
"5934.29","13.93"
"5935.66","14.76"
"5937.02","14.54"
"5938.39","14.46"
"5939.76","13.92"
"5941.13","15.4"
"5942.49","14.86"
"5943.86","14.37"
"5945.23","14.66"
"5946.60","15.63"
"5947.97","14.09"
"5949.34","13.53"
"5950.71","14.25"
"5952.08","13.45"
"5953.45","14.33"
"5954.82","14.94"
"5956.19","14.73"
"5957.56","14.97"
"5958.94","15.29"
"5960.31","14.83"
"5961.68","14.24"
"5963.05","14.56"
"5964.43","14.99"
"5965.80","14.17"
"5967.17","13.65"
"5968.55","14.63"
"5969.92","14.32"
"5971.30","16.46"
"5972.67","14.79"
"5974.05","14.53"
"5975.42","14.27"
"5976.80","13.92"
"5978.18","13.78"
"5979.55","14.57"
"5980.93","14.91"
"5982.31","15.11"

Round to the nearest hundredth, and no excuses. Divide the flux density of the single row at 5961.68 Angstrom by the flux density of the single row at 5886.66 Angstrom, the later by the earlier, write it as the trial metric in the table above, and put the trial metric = 0.97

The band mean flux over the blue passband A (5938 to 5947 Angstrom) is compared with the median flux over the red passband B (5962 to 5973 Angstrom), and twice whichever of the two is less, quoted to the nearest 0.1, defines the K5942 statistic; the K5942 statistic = 29.2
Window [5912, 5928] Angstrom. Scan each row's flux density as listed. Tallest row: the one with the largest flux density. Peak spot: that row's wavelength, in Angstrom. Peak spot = 5922.00 Angstrom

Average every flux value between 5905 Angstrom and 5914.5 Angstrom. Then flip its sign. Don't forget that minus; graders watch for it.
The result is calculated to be -15.0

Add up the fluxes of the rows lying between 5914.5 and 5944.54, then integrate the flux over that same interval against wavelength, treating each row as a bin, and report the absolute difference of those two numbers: 117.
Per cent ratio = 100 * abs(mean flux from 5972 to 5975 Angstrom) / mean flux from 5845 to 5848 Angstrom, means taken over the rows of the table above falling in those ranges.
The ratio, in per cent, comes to 95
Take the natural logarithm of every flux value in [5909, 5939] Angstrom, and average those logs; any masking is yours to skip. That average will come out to 2.68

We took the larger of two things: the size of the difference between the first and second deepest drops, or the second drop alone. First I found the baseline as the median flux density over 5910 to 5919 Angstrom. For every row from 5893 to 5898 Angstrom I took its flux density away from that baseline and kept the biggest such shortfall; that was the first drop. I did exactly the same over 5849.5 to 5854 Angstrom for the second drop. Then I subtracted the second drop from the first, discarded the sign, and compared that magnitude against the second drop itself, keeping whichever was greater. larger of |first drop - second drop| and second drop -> 6.8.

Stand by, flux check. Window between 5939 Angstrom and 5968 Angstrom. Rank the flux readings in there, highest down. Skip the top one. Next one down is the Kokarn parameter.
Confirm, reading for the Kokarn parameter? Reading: 15.4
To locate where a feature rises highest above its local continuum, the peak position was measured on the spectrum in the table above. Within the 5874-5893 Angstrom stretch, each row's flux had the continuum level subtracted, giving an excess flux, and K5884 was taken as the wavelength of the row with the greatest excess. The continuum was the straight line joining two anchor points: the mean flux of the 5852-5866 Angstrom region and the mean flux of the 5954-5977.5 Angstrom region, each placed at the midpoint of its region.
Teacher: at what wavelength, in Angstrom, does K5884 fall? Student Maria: 5882.59 Angstrom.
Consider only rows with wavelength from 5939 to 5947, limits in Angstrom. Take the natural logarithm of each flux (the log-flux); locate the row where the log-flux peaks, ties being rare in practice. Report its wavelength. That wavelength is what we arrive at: 5946.60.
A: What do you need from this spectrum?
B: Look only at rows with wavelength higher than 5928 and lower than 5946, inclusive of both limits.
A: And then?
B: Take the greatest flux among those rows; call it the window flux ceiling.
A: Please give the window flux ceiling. 15.4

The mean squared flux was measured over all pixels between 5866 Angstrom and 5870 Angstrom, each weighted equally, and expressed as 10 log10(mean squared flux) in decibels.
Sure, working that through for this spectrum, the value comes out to 24.0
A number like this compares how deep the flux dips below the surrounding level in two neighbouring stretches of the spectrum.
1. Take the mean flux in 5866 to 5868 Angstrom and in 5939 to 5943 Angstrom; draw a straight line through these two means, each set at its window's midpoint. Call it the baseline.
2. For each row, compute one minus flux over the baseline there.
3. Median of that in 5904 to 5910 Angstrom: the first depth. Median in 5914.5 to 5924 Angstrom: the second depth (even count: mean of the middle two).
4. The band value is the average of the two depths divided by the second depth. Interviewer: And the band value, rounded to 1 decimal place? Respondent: 0.7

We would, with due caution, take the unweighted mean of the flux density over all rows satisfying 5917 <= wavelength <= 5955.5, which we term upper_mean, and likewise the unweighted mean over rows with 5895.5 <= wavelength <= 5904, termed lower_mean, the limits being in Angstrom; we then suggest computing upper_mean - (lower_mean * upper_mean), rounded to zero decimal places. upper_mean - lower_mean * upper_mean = -183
